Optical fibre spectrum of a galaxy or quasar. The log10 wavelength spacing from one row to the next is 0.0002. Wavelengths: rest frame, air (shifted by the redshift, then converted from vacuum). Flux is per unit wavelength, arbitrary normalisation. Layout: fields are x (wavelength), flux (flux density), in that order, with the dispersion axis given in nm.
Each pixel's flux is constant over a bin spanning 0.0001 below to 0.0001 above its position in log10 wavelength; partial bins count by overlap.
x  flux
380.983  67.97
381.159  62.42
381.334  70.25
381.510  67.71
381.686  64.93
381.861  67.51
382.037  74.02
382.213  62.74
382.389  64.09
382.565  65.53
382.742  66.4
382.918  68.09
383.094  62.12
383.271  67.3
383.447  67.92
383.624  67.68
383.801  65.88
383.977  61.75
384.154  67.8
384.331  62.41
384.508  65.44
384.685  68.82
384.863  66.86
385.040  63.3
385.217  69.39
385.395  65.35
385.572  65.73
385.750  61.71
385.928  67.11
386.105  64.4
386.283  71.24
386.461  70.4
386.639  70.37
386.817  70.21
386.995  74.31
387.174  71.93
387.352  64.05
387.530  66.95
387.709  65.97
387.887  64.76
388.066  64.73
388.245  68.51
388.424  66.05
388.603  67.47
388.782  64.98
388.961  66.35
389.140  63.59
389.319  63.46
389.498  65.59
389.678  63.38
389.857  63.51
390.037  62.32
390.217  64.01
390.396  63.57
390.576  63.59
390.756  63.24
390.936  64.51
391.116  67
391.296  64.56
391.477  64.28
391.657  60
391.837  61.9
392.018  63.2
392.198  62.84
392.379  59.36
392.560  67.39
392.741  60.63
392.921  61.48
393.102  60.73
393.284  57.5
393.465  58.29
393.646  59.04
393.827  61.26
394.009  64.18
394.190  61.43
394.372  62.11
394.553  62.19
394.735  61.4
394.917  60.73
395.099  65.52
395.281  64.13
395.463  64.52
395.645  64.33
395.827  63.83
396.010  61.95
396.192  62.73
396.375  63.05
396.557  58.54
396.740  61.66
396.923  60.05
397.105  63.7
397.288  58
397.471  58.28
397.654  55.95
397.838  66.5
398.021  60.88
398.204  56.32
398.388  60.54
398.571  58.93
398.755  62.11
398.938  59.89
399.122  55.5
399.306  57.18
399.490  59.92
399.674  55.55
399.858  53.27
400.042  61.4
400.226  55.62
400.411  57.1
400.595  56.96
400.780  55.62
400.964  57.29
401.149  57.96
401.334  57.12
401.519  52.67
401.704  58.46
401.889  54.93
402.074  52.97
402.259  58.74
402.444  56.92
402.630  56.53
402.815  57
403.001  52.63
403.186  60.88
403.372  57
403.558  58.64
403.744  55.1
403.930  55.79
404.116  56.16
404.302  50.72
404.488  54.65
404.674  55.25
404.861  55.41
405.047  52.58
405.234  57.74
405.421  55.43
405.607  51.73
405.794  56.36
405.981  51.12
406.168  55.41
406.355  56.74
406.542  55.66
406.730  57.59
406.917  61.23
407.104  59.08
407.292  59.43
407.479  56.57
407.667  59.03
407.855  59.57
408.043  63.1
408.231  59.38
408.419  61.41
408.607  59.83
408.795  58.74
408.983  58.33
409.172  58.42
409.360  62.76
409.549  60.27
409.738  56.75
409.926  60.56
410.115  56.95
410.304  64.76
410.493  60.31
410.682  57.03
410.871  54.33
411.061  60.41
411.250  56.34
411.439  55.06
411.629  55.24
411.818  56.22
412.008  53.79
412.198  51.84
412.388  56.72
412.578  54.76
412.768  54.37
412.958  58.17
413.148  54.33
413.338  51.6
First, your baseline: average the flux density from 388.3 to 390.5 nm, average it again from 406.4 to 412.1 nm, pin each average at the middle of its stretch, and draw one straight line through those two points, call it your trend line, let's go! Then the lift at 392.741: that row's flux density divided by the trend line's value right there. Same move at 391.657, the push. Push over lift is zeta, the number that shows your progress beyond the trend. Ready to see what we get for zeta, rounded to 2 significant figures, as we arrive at 0.98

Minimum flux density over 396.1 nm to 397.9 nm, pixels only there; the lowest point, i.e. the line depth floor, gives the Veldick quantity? 55.95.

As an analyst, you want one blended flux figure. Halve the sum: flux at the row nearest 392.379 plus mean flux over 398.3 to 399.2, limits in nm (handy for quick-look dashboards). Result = 59.4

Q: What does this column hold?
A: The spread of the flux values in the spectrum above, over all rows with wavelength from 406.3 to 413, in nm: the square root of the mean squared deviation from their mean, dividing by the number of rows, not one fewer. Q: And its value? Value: 2.8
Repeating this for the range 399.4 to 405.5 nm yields 2.4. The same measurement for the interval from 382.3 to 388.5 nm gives 2.9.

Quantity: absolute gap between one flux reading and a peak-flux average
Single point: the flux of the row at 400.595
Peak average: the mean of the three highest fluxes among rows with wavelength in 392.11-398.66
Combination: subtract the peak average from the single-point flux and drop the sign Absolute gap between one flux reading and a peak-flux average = 10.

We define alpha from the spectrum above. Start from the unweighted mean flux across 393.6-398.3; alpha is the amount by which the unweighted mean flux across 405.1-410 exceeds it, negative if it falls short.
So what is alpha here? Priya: -3.5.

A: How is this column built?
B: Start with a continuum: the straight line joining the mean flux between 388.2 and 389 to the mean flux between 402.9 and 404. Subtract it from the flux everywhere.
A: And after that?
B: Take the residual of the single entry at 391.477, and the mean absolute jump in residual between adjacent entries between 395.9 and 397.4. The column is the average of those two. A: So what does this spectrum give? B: 1.2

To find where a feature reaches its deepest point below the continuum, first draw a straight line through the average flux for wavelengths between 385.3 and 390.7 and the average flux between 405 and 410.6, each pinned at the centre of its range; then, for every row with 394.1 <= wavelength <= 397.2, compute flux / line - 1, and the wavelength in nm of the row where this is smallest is 396.557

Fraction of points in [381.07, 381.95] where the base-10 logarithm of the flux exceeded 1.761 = 1.00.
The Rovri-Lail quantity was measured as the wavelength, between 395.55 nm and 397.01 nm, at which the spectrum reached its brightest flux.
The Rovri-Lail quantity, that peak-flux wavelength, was 395.645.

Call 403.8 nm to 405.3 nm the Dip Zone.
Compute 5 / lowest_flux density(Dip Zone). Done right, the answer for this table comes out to 0.099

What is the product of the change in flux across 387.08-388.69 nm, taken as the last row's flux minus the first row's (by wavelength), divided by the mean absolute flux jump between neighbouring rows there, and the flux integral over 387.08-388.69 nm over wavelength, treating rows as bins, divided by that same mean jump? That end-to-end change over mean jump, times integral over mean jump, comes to -72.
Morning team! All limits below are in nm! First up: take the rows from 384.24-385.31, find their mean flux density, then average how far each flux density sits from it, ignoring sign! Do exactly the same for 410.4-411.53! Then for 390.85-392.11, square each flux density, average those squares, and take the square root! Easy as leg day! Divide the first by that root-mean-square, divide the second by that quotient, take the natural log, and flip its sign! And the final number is -4.0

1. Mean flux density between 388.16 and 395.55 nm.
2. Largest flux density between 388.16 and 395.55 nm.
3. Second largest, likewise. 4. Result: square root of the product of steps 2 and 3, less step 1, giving 4.8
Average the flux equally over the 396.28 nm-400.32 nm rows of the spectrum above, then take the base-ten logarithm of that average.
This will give 1.77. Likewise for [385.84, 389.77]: 1.83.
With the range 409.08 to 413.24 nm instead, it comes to 1.76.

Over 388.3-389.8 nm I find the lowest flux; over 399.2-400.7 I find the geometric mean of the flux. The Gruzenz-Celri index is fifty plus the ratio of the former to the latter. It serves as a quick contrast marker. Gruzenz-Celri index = 51.1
